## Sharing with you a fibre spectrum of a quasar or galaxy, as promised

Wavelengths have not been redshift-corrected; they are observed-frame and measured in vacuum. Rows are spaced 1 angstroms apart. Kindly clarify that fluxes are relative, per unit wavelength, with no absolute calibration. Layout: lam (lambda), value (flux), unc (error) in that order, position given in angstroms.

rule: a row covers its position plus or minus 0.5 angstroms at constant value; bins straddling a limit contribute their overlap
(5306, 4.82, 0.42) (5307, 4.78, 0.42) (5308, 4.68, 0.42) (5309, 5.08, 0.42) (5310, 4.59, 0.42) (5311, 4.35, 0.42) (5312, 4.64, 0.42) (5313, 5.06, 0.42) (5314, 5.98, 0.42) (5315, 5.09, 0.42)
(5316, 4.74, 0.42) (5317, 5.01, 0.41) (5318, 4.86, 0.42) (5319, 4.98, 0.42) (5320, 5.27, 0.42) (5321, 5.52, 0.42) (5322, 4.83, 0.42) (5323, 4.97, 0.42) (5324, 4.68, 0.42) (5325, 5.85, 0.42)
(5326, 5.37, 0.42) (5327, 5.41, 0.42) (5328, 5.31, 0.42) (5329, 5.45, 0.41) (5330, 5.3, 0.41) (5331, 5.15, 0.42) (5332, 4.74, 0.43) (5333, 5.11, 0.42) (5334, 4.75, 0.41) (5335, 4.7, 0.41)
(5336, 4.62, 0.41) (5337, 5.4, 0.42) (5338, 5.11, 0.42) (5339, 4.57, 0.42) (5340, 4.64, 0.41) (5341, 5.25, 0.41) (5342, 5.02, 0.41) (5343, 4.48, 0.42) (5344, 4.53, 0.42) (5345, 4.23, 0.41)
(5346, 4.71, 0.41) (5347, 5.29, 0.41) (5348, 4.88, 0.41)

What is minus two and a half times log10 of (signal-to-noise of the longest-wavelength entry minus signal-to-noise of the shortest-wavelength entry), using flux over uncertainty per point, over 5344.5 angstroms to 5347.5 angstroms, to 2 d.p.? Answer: -1.03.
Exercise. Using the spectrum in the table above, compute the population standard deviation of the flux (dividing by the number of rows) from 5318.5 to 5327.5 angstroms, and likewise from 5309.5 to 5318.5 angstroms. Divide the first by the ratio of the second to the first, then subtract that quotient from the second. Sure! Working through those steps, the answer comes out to 0.16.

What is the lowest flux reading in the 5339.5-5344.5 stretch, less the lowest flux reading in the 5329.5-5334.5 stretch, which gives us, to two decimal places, -0.26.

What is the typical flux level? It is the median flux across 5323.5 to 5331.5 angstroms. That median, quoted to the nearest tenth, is 5.3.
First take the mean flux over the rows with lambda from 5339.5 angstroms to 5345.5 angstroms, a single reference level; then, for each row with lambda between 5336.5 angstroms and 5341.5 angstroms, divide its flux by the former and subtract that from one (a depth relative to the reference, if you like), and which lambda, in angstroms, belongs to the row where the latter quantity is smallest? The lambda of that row 5337 angstroms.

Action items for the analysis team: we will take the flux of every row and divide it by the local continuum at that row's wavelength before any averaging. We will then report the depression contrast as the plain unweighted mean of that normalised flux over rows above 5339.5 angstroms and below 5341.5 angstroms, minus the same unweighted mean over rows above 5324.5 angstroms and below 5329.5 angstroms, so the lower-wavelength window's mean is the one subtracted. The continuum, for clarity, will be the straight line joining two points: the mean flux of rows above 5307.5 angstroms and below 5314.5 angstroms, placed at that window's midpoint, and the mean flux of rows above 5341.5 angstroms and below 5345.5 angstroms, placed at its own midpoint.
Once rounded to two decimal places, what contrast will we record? -0.08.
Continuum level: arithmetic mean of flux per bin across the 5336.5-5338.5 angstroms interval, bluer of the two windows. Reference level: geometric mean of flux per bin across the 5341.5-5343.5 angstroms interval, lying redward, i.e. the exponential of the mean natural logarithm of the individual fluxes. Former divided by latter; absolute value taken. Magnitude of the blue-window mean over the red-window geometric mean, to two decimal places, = 1.11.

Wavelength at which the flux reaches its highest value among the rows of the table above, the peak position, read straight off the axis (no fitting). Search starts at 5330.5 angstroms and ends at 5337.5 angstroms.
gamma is 5337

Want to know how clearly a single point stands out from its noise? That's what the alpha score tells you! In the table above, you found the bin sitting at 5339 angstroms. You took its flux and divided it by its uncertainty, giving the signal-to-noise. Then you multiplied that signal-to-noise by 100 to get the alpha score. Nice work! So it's 1088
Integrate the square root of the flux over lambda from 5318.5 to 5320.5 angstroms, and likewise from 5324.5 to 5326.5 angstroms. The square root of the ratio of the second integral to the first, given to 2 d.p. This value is 1.02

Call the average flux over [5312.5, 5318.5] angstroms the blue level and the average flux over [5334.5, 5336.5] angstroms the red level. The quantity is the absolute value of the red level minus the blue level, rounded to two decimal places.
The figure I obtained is 0.46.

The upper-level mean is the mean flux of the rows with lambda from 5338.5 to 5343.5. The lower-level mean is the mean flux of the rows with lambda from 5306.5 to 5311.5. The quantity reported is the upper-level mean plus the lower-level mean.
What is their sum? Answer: 9.5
